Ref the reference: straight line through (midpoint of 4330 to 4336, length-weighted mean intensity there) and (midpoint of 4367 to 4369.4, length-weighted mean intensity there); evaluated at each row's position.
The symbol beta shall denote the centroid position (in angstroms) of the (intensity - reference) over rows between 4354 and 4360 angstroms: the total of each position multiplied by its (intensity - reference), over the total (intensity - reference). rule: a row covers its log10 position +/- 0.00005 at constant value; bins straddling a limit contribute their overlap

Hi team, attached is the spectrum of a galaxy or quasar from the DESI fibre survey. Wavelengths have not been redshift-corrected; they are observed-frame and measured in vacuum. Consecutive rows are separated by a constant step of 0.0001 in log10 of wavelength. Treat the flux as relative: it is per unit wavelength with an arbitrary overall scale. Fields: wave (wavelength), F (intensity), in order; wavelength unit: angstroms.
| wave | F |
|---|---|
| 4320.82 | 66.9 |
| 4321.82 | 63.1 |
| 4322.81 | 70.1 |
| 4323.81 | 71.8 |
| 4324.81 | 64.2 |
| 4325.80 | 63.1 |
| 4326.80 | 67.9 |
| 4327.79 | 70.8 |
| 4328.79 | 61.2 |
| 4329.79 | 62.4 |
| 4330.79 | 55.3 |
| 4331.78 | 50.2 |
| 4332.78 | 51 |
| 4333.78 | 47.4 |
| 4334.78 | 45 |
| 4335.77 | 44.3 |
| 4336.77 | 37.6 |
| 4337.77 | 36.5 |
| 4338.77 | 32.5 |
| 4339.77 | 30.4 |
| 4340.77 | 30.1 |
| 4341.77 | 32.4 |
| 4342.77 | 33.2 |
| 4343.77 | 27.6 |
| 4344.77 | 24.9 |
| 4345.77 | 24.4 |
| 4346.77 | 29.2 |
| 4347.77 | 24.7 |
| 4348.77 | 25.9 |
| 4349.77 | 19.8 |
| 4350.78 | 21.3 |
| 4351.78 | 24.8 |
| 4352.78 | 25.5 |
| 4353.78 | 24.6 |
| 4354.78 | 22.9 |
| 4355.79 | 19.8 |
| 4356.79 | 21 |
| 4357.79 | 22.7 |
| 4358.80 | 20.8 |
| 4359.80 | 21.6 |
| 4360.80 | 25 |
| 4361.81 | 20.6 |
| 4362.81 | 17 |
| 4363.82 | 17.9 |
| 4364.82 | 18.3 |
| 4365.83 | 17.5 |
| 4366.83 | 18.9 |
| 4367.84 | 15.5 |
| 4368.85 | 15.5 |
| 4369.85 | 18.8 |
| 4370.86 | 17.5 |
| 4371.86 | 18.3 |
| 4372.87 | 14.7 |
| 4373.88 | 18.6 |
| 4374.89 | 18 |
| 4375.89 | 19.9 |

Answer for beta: 4356.8 angstroms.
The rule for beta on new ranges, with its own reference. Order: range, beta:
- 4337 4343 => 4340.1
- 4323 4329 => 4326.3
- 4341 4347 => 4344.4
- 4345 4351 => 4348.3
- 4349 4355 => 4351.7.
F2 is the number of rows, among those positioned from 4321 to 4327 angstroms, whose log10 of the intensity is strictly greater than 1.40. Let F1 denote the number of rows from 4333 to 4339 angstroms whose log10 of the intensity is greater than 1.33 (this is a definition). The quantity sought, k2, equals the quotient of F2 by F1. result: 1.0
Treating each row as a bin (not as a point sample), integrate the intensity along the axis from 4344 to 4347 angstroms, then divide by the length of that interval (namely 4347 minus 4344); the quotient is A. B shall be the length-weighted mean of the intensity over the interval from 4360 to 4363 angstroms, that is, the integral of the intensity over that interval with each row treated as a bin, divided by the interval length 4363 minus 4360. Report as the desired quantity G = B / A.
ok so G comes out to 0.82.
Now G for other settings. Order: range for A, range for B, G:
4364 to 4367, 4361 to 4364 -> 1.06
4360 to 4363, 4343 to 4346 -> 1.24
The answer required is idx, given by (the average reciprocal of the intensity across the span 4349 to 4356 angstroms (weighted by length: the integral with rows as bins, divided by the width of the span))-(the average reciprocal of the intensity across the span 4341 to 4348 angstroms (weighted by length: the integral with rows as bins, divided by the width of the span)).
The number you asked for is 0.01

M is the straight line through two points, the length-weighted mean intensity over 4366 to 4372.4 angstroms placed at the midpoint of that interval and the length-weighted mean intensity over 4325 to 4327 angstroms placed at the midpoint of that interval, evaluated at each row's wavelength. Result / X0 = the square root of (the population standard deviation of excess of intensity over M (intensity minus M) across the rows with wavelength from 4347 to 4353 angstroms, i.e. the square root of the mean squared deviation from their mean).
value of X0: 1.74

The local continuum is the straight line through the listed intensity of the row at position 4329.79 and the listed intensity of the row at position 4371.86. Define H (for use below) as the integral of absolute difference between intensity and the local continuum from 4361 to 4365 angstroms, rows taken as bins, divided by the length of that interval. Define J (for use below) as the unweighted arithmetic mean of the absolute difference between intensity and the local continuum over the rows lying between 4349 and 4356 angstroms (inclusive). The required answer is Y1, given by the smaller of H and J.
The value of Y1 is 8.6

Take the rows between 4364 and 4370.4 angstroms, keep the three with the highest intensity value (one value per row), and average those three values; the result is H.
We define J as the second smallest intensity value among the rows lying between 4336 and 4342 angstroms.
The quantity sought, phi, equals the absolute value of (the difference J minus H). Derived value 12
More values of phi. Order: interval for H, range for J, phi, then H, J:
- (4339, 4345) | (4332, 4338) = 6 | 32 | 37.6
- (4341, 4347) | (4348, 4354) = 10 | 32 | 21.3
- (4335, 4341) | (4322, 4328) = 25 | 39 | 64.2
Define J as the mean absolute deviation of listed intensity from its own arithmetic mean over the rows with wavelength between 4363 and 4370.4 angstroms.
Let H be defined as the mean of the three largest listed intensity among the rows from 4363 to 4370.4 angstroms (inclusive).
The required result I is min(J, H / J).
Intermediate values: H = 18.7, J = 1.1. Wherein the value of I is 1.1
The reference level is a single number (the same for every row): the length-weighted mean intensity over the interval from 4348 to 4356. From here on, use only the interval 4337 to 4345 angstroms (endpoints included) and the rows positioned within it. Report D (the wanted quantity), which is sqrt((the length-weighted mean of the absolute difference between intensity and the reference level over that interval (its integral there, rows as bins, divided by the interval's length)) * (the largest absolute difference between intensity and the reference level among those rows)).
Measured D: 10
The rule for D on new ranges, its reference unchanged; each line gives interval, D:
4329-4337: 32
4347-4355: 3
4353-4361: 2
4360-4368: 6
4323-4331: 45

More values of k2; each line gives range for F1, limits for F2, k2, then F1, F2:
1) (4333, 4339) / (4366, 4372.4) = 0.0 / 6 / 0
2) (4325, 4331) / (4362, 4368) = 0.0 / 6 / 0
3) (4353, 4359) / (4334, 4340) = 2.0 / 3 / 6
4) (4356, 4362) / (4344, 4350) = 0.7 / 3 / 2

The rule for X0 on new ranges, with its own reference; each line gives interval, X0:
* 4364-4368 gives 1.06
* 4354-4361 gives 1.80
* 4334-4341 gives 1.90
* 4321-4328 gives 2.12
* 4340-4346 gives 1.48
